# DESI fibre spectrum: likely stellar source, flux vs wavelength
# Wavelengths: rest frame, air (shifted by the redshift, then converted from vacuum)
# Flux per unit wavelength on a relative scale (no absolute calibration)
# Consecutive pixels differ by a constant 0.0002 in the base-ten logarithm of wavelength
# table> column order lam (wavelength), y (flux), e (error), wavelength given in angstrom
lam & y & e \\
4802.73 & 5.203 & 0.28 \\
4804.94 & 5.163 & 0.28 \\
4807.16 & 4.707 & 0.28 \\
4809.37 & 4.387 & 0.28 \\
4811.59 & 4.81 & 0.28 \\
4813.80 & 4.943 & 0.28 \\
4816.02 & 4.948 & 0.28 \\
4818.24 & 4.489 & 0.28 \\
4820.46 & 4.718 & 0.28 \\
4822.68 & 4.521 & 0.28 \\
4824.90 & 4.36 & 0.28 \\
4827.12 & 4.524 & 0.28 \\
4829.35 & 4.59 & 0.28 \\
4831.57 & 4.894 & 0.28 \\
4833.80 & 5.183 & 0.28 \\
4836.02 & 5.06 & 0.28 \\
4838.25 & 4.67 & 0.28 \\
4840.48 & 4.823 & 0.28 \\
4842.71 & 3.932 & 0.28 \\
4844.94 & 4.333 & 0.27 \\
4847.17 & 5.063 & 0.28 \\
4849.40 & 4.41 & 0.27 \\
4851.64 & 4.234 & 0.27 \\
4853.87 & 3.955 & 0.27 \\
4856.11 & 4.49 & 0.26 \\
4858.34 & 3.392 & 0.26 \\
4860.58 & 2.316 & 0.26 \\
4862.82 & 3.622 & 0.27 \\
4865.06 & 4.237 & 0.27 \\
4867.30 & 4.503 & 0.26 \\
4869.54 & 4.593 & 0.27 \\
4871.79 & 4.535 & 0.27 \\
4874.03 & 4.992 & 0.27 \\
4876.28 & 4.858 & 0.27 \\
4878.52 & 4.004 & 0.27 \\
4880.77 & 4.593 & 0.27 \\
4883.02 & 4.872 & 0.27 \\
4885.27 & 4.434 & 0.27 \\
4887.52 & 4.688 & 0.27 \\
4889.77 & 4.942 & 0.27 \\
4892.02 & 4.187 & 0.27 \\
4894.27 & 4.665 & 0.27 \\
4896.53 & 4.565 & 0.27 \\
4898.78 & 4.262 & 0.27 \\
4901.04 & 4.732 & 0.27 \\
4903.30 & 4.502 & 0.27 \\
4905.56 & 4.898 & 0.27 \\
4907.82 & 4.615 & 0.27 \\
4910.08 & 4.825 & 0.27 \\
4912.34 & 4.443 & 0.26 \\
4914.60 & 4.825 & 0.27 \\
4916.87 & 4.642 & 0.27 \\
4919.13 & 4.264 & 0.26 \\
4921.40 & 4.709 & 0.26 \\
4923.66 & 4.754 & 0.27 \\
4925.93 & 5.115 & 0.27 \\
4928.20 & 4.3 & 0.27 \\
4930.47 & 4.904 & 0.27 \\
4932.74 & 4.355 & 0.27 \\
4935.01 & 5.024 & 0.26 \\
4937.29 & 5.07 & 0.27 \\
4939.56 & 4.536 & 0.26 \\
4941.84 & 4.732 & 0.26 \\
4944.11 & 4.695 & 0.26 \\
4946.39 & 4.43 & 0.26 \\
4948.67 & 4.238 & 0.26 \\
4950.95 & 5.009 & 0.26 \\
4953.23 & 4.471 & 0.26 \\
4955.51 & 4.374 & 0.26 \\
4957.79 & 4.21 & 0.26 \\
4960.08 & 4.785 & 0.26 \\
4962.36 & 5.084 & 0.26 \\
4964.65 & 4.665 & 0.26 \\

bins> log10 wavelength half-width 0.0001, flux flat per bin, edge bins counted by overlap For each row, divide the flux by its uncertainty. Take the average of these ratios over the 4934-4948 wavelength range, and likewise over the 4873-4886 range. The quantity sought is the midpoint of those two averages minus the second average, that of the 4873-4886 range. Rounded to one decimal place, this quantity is 0.5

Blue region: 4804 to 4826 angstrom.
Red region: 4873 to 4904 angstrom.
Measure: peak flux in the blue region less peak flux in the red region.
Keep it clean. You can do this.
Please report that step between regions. 0.17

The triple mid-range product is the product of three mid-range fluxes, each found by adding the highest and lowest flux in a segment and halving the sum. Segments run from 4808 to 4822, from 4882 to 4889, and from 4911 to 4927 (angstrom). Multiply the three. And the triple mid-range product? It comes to 102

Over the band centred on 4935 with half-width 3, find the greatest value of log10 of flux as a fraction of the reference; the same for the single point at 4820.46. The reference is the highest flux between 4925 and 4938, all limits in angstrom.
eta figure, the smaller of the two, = -0.035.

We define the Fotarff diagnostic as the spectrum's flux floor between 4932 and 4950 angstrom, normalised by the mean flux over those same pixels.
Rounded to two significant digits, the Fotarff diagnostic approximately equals 0.91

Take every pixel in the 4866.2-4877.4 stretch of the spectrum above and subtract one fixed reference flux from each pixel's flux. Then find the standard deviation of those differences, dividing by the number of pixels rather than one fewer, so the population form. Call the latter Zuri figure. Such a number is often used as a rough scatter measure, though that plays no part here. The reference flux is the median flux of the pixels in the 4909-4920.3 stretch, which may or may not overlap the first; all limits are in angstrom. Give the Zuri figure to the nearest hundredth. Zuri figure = 0.19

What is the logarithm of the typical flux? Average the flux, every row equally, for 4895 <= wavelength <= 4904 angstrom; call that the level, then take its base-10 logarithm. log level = 0.655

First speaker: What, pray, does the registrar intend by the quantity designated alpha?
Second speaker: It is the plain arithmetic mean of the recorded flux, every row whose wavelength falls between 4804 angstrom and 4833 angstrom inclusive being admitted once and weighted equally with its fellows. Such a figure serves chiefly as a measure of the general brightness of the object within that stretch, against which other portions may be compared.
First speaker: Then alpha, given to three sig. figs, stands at 4.70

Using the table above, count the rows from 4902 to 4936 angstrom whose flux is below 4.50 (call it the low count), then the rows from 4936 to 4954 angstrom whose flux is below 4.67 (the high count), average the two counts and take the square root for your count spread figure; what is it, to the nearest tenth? 2.0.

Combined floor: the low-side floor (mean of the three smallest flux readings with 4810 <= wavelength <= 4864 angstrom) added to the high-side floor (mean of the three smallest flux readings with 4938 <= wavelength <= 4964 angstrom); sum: 7.4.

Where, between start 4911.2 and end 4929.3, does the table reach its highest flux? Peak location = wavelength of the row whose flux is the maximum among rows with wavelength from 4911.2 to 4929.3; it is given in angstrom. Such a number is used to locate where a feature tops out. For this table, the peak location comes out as 4925.93 angstrom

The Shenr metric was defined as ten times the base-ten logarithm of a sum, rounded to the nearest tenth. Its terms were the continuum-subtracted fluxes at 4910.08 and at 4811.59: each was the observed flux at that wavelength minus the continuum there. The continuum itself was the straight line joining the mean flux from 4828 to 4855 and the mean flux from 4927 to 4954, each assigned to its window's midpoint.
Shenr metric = -3.7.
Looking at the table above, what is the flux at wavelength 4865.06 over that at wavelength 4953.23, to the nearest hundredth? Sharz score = 0.95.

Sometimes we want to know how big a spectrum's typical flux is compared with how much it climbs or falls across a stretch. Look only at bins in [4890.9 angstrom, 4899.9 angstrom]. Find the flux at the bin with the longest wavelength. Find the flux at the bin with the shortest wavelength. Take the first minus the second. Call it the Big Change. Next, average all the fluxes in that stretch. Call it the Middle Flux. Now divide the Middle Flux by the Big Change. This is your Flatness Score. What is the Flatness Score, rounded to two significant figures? 59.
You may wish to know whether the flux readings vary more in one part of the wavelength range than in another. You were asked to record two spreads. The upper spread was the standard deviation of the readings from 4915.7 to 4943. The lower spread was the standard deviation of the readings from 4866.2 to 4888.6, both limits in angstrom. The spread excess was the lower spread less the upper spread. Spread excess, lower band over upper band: -0.02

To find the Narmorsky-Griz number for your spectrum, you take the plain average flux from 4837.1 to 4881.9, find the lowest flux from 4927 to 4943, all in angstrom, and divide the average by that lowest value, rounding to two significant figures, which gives 0.99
